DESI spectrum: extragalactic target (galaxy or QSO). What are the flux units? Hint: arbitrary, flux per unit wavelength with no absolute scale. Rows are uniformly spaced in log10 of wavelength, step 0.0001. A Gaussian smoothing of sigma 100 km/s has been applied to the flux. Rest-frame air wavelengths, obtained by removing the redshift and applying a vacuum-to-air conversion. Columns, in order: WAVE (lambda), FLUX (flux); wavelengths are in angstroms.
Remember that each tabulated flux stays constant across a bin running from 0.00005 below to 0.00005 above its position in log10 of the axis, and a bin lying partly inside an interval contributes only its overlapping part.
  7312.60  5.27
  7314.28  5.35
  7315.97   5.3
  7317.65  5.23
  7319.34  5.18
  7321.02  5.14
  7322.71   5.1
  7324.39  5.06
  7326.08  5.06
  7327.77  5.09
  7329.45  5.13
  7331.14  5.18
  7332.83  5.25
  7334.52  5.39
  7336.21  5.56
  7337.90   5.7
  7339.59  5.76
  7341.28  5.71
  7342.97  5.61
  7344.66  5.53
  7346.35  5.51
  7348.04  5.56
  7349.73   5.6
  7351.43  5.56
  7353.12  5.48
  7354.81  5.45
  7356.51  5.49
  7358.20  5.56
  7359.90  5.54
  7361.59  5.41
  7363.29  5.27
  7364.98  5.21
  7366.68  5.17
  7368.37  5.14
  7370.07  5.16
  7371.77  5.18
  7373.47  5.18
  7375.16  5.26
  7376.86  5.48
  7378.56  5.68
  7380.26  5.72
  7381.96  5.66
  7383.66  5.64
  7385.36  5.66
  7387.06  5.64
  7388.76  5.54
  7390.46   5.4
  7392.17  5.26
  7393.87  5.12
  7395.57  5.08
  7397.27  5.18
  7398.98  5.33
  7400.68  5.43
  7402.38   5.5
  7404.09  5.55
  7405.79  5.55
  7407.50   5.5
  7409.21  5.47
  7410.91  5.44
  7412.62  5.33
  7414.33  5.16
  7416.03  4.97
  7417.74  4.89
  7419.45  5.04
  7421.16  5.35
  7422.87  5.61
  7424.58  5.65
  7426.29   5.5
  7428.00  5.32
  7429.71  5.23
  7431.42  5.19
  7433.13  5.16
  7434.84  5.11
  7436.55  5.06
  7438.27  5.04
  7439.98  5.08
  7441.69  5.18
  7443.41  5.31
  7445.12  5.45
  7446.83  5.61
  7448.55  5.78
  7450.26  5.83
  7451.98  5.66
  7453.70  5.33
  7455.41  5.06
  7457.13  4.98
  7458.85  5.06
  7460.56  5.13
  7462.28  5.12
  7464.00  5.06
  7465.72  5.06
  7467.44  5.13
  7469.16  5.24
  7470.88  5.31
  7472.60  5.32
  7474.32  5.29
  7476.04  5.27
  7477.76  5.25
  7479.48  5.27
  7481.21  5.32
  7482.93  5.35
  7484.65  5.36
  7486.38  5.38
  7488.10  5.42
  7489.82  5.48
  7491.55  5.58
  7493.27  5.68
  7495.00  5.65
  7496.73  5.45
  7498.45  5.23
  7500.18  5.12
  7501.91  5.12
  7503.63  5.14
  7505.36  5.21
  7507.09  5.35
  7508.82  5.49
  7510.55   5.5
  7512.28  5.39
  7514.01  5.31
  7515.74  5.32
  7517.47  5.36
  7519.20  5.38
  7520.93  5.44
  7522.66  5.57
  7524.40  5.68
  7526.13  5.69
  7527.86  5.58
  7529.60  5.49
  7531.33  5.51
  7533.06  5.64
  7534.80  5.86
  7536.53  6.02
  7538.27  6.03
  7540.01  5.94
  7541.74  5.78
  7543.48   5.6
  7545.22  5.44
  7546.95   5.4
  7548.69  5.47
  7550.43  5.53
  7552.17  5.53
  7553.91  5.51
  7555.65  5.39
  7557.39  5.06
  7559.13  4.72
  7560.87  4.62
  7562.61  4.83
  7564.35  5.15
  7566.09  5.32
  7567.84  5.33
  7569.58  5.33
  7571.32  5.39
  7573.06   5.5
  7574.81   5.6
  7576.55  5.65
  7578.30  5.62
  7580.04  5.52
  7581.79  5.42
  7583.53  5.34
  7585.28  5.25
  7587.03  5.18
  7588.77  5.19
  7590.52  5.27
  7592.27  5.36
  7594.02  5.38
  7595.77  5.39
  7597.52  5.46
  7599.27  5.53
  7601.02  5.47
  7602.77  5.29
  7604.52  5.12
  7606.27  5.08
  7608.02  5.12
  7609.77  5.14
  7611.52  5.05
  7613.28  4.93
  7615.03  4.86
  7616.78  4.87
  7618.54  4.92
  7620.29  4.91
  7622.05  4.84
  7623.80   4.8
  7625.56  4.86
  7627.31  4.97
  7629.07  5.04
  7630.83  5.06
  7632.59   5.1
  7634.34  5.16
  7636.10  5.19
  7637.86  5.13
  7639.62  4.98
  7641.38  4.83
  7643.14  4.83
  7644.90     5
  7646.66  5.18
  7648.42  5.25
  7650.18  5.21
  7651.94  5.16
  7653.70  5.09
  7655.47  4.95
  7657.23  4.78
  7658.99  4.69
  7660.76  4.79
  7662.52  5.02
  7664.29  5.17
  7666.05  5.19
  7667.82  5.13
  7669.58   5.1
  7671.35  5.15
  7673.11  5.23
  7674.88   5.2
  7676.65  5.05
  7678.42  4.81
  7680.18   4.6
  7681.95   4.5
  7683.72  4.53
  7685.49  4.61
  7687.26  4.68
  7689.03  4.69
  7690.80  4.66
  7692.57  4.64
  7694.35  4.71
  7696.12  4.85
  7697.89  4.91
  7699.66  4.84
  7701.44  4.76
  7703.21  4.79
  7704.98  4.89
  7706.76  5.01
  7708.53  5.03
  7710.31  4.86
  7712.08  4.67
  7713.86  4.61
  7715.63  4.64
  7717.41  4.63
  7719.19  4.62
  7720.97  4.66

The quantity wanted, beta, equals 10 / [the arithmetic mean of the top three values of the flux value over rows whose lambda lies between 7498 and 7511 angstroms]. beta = 1.84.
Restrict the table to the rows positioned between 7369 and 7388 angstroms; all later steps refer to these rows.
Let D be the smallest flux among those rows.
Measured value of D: 5.16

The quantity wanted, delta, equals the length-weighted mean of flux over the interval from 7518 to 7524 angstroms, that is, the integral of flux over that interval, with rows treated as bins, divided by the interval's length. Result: 5.47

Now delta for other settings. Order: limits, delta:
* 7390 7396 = 5.21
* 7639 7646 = 4.92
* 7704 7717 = 4.81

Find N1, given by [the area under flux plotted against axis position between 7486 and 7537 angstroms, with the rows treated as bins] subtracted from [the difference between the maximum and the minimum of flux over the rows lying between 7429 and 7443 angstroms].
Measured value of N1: -279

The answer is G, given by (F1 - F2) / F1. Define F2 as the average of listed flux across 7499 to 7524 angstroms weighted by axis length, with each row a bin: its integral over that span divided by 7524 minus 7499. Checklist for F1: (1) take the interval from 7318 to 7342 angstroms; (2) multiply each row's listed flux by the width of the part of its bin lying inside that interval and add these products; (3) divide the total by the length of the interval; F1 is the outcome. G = -0.007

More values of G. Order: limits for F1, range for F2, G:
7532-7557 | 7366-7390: 0.036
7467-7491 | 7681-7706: 0.113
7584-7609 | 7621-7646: 0.058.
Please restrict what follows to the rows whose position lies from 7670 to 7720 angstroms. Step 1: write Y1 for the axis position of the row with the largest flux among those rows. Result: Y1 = 7673.11 angstroms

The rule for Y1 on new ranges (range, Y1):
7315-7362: 7339.59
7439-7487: 7450.26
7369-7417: 7380.26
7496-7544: 7538.27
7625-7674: 7648.42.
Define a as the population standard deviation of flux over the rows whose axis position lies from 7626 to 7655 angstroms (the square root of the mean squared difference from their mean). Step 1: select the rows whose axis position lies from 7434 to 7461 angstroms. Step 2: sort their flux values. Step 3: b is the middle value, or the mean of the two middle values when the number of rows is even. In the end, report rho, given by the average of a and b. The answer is 2.64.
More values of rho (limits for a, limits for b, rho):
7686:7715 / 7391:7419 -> 2.73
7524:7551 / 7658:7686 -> 2.62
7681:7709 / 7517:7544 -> 2.89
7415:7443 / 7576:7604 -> 2.80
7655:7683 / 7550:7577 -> 2.79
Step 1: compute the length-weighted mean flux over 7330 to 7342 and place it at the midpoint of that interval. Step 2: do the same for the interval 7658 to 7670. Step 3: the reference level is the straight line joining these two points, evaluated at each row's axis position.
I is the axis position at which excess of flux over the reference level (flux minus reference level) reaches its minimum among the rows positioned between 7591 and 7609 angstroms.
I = 7606.27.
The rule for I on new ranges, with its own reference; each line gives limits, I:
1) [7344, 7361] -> 7354.81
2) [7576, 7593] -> 7587.03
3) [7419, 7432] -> 7419.45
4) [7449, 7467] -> 7457.13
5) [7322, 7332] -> 7324.39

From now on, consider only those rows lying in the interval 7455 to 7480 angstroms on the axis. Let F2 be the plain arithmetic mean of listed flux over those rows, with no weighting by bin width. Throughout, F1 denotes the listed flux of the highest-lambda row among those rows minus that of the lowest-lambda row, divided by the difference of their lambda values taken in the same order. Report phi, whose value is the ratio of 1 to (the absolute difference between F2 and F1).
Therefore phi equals 0.194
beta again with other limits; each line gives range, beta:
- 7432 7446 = 1.88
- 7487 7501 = 1.77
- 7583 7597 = 1.86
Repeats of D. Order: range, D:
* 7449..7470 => 4.98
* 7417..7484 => 4.89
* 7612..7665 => 4.69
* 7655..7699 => 4.5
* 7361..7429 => 4.89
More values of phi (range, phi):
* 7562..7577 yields 0.189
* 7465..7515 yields 0.188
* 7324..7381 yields 0.186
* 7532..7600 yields 0.184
